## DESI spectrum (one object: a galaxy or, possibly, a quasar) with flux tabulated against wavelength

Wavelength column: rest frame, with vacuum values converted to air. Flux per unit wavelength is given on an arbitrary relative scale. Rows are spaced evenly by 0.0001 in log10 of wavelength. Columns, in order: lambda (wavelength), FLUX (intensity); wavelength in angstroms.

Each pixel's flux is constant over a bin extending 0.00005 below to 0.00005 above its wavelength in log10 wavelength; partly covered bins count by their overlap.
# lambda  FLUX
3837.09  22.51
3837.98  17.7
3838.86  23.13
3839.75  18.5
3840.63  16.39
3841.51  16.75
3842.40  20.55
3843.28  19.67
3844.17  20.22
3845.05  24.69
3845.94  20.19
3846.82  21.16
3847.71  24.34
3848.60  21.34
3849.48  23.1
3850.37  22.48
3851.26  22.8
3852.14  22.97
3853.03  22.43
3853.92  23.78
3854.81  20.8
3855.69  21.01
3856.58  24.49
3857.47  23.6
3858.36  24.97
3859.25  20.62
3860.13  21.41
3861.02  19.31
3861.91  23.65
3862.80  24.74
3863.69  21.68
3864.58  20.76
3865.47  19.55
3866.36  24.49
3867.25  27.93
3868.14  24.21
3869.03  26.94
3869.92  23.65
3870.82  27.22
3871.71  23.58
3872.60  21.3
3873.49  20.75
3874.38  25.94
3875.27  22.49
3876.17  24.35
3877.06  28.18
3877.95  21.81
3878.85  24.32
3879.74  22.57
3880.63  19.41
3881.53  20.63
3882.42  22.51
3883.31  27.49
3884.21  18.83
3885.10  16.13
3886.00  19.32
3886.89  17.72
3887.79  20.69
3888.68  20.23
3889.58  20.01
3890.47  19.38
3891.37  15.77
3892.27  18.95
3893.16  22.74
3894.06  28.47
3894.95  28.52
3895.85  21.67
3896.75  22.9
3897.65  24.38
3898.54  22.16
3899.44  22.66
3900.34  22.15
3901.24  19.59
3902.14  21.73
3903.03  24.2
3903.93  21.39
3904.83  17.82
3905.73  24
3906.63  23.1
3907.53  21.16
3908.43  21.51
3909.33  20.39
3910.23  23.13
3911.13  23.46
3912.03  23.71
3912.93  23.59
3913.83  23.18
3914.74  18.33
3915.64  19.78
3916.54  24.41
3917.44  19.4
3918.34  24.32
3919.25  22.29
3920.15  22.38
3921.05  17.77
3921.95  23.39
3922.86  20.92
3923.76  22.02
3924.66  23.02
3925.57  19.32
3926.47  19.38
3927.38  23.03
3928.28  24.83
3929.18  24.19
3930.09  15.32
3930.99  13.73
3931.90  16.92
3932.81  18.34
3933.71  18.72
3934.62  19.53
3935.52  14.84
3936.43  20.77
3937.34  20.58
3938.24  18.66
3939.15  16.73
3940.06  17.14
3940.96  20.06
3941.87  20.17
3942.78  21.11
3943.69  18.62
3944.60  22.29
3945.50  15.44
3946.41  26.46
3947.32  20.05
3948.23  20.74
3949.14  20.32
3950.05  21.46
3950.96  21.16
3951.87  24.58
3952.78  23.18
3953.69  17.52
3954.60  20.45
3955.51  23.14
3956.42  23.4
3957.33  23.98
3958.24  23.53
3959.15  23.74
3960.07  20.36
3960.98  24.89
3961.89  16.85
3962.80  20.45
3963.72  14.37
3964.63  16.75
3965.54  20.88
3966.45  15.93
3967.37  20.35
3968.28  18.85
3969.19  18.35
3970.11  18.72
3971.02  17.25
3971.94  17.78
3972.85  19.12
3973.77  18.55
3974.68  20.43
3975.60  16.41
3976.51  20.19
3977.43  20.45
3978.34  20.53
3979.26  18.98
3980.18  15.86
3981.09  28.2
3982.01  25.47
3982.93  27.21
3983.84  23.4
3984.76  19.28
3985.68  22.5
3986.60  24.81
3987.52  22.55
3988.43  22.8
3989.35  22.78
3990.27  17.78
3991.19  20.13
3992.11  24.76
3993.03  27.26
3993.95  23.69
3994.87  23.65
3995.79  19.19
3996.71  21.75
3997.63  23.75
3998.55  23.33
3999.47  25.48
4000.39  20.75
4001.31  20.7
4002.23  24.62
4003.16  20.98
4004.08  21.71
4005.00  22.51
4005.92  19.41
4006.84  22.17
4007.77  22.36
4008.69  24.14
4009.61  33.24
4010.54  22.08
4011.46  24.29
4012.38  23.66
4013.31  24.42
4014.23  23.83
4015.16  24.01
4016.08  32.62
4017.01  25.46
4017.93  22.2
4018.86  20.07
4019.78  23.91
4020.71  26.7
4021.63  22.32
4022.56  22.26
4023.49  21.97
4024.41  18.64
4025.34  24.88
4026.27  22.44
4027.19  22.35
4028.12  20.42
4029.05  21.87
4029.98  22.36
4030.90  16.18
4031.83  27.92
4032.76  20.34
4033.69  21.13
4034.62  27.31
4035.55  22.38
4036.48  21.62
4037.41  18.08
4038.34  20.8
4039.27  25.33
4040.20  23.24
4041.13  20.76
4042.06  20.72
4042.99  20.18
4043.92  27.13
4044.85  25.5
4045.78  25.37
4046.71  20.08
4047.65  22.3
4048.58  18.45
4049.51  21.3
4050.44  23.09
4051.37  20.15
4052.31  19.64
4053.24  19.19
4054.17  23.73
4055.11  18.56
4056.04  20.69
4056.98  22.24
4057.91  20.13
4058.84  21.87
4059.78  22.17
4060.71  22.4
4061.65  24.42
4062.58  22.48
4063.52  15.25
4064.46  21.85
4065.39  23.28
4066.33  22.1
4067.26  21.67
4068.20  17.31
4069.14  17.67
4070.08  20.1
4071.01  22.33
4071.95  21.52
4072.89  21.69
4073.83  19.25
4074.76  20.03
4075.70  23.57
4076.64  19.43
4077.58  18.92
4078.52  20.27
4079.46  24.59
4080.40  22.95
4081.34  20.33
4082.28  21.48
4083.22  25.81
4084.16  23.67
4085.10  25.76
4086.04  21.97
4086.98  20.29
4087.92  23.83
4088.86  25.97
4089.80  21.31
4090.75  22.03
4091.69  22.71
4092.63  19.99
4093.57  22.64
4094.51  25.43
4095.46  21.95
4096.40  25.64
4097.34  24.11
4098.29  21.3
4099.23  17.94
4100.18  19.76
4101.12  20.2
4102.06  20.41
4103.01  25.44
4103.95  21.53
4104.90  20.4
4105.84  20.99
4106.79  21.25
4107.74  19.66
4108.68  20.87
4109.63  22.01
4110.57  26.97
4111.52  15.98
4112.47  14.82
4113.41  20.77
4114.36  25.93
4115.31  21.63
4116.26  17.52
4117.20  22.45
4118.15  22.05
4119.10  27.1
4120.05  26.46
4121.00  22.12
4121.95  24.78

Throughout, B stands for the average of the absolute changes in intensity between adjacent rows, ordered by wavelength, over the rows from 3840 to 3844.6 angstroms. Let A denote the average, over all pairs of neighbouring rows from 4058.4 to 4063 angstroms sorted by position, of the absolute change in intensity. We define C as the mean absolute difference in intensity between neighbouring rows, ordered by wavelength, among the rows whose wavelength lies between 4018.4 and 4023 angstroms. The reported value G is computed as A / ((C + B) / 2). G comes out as 0.5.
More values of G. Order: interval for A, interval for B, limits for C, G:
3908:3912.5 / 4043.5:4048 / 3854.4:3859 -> 0.6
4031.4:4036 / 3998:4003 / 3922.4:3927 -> 2.3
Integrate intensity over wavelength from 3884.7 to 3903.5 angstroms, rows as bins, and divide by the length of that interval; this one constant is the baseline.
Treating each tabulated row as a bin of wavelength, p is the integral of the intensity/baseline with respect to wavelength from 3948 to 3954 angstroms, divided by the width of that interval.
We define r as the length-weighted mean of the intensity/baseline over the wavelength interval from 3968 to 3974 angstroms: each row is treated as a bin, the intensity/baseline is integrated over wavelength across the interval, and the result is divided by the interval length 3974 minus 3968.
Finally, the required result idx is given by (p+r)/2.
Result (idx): 0.93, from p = 1.00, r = 0.86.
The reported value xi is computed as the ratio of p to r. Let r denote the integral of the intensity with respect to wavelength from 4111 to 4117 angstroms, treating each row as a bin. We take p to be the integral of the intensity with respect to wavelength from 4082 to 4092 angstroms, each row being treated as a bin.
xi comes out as 2.0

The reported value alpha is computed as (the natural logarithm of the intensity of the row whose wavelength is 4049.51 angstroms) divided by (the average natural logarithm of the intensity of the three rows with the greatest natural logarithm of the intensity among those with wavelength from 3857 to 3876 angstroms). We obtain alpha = 0.924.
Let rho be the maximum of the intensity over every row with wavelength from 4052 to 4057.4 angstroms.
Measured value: 23.73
